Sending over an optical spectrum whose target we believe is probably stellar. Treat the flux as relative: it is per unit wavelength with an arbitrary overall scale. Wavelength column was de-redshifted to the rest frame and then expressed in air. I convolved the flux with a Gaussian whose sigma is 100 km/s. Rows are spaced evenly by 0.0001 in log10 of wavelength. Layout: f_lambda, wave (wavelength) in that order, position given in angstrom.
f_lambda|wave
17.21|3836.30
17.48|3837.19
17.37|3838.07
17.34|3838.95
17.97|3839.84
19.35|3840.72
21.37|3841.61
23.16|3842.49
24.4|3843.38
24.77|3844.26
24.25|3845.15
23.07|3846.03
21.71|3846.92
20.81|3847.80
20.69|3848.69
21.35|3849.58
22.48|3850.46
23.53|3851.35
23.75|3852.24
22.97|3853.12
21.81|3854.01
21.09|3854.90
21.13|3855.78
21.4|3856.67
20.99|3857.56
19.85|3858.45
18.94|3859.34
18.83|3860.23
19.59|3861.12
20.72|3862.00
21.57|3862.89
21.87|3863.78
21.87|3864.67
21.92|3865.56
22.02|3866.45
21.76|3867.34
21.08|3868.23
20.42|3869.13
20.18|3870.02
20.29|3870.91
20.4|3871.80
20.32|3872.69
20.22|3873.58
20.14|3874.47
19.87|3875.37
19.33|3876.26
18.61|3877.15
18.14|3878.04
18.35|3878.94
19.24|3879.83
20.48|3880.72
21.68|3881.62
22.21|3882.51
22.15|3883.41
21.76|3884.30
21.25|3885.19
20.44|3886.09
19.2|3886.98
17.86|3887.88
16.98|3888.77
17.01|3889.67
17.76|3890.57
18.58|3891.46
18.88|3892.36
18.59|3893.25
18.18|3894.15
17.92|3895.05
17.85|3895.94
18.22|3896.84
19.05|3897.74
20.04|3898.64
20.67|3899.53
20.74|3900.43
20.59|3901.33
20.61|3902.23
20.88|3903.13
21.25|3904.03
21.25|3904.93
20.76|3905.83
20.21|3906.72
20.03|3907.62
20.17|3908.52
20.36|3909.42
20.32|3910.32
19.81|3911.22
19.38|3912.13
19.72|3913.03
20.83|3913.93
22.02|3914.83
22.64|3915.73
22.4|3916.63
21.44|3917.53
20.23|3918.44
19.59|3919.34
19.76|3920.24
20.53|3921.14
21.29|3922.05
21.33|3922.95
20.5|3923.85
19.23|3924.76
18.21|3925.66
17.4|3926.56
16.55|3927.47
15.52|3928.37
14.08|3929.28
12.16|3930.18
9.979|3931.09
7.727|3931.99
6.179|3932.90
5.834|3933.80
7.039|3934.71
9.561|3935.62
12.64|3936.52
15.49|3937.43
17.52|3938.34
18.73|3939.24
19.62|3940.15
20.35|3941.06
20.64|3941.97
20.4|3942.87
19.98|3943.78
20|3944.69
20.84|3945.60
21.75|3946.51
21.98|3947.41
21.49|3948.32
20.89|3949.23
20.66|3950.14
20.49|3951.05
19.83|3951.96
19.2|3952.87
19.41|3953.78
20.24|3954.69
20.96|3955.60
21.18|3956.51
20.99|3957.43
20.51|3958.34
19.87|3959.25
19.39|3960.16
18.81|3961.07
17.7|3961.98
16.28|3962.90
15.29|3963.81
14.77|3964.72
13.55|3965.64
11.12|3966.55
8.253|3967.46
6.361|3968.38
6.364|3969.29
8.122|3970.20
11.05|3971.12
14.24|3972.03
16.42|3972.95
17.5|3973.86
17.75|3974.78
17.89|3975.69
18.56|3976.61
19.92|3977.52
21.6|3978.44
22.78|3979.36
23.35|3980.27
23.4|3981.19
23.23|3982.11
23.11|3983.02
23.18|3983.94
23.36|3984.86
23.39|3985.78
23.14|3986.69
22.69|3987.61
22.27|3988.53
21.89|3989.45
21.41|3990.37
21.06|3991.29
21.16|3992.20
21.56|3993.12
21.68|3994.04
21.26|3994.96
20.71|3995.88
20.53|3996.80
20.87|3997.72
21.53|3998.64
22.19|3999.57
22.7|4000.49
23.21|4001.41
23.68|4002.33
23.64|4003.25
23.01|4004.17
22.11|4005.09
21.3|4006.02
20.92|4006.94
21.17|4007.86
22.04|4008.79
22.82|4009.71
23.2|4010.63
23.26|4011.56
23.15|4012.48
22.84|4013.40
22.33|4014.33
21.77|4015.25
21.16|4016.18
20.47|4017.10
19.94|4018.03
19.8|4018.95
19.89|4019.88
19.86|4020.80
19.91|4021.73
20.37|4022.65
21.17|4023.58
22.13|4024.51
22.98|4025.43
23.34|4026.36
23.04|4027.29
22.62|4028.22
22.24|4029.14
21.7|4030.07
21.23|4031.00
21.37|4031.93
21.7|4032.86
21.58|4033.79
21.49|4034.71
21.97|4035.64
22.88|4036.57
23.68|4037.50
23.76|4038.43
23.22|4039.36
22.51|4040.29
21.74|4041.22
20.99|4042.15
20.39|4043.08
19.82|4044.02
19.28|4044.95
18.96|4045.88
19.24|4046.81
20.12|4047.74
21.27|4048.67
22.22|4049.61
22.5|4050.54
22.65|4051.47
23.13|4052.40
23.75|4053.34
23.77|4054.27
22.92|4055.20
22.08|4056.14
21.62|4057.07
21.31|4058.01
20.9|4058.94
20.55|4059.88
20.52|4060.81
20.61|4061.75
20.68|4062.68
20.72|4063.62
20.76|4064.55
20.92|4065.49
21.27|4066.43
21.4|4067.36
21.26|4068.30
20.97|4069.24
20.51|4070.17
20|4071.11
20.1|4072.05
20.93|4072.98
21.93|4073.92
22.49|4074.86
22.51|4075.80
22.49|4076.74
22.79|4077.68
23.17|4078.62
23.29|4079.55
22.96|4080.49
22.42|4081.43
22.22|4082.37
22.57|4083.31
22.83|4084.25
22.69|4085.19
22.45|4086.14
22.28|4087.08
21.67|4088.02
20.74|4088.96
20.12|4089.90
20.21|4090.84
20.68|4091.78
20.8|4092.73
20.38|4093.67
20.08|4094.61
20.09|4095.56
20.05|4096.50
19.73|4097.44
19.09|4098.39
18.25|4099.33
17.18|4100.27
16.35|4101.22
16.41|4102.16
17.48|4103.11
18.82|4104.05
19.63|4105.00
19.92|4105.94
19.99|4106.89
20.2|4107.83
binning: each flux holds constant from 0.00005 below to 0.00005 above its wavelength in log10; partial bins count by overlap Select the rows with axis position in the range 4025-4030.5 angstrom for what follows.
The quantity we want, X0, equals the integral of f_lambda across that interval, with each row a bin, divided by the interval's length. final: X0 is 22.6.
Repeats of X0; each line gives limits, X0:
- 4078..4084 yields 22.8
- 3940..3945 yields 20.2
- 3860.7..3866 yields 21.3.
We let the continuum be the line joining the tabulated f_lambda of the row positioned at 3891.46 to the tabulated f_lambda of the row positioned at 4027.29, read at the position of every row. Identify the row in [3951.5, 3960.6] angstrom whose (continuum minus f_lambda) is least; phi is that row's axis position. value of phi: 3956.51 angstrom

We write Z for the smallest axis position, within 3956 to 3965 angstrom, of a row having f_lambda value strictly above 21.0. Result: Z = 3956.51 angstrom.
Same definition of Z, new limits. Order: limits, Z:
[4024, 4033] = 4024.51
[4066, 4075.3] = 4066.43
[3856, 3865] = 3856.67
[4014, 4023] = 4014.33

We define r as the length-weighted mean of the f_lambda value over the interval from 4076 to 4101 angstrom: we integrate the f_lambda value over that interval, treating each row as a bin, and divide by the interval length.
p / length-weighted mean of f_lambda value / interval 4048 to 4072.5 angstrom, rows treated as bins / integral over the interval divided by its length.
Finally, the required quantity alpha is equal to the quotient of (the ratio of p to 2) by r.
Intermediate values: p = 21.5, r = 21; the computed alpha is 0.51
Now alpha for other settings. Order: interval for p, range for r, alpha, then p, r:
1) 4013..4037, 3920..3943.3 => 0.69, 21.5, 16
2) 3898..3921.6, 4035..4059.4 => 0.47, 20.6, 22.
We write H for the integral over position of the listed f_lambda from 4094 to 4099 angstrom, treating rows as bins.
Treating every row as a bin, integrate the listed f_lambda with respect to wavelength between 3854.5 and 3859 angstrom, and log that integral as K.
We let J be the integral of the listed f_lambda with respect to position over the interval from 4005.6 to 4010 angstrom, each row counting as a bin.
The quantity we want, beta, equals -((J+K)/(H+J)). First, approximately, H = 99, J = 95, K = 94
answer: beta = -0.974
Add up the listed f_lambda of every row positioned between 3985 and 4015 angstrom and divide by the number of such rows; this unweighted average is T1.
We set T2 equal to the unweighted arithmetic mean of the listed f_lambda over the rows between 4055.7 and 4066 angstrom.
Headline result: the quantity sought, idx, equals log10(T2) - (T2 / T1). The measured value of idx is 0.375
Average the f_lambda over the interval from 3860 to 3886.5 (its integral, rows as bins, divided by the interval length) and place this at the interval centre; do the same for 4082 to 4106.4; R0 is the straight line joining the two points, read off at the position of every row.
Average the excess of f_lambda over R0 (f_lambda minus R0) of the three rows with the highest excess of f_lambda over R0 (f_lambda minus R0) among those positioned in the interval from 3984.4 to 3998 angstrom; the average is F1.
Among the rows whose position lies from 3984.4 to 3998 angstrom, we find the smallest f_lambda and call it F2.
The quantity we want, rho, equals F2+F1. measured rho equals 23.5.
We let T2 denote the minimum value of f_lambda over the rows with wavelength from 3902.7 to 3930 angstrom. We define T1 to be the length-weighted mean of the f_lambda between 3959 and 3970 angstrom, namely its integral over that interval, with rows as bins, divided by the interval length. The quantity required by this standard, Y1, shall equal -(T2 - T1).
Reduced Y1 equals -0.3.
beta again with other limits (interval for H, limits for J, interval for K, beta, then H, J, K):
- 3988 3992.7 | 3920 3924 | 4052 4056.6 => -1.026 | 101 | 83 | 106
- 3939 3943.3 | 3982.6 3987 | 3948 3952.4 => -1.025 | 86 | 102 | 91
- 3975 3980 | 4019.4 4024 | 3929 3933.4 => -0.703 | 101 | 93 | 43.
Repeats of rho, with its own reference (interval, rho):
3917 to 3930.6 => 13.0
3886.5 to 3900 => 16.4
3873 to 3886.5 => 19.6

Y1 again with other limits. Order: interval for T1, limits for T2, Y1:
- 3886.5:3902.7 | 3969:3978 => 12.5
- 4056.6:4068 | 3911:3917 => 1.6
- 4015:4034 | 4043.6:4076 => 2.4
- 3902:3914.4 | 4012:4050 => 1.4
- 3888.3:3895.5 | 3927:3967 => 12.2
